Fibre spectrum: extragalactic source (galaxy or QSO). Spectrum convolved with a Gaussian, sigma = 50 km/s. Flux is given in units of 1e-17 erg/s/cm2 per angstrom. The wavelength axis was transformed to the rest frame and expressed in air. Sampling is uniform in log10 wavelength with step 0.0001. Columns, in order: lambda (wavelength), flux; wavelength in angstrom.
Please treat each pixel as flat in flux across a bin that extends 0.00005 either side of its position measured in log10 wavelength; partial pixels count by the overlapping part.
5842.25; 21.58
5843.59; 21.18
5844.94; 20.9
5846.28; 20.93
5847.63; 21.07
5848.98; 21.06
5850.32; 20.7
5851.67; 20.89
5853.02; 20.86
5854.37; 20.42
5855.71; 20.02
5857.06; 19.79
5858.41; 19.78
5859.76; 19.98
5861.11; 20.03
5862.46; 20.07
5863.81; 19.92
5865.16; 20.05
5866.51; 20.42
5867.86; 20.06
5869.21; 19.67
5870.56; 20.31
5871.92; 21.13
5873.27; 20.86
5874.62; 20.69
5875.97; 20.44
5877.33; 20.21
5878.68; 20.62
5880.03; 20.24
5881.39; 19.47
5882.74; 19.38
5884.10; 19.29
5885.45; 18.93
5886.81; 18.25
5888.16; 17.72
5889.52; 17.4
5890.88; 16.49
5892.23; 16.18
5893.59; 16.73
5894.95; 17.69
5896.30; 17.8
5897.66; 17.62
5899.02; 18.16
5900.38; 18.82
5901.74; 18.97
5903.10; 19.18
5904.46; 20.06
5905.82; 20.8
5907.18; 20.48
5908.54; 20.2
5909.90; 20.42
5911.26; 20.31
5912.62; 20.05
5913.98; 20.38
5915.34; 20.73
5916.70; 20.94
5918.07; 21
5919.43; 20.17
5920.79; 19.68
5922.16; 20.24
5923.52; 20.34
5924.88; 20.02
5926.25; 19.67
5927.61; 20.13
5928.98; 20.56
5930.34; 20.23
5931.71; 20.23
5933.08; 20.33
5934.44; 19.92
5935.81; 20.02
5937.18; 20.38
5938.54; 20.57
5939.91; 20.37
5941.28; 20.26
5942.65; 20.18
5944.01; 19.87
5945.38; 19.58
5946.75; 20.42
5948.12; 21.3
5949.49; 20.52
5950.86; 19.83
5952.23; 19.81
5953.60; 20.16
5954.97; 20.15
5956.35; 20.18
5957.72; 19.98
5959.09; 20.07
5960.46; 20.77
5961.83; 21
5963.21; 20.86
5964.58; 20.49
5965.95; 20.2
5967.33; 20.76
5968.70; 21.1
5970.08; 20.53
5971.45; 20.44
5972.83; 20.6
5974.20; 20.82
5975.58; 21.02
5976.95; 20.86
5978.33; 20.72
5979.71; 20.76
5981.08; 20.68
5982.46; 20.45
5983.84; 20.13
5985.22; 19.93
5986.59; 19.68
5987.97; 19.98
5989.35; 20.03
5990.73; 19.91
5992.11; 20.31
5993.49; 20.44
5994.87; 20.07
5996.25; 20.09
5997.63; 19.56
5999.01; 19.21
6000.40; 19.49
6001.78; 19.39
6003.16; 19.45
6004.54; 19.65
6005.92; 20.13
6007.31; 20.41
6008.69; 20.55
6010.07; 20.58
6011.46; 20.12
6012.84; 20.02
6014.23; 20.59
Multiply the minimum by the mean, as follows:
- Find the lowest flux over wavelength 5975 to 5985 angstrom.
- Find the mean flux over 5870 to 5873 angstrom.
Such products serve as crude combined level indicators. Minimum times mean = 417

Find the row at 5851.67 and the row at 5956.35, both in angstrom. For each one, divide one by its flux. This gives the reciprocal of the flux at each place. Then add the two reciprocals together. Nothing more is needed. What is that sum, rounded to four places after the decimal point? 0.0974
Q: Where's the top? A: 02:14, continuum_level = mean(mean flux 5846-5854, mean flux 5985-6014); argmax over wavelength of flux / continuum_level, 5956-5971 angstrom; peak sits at 5968.70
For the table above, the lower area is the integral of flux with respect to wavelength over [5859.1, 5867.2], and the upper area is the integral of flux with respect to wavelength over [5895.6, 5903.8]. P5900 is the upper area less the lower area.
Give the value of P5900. -12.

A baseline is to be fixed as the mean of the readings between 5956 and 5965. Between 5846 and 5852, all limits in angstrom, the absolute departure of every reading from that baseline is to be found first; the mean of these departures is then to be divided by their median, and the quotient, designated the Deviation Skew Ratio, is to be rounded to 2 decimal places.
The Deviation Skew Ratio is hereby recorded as 1.00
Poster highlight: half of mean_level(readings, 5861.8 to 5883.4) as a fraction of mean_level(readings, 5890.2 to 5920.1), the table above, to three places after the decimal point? 0.526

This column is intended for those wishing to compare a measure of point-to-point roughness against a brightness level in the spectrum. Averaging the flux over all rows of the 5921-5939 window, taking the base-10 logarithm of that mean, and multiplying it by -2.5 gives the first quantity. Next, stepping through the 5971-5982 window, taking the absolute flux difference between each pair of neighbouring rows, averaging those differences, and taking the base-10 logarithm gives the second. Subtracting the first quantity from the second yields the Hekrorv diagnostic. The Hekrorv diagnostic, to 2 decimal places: 2.42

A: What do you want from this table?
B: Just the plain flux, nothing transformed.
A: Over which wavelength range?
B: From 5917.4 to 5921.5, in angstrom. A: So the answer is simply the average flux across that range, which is 20.3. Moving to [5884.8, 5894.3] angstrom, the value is 17.4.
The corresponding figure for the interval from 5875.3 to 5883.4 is 20.1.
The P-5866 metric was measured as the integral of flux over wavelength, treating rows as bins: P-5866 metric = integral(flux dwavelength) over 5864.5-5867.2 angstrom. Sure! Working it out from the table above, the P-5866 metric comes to 54.7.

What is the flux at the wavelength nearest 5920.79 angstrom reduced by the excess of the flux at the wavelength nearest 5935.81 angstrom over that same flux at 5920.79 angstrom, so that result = 19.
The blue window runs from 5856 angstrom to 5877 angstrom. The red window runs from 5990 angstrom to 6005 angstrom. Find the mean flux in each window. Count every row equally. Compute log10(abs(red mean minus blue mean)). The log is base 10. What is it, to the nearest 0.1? -0.4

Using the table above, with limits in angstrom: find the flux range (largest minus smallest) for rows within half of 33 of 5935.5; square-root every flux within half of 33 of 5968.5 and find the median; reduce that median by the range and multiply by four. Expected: 11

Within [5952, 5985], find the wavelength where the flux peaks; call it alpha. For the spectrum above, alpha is 5968.70 angstrom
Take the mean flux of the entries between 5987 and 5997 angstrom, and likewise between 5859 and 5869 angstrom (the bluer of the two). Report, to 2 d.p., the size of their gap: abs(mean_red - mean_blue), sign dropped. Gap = 0.04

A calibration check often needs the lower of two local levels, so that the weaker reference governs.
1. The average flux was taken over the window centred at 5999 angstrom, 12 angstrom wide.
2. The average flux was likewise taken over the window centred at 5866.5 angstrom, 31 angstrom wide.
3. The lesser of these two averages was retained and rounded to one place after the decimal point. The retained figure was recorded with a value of 19.7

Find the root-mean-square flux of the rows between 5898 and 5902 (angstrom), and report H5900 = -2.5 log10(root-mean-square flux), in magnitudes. -3.18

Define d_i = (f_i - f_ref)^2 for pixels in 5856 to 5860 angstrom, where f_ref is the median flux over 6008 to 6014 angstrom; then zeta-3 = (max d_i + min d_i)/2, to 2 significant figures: 0.22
